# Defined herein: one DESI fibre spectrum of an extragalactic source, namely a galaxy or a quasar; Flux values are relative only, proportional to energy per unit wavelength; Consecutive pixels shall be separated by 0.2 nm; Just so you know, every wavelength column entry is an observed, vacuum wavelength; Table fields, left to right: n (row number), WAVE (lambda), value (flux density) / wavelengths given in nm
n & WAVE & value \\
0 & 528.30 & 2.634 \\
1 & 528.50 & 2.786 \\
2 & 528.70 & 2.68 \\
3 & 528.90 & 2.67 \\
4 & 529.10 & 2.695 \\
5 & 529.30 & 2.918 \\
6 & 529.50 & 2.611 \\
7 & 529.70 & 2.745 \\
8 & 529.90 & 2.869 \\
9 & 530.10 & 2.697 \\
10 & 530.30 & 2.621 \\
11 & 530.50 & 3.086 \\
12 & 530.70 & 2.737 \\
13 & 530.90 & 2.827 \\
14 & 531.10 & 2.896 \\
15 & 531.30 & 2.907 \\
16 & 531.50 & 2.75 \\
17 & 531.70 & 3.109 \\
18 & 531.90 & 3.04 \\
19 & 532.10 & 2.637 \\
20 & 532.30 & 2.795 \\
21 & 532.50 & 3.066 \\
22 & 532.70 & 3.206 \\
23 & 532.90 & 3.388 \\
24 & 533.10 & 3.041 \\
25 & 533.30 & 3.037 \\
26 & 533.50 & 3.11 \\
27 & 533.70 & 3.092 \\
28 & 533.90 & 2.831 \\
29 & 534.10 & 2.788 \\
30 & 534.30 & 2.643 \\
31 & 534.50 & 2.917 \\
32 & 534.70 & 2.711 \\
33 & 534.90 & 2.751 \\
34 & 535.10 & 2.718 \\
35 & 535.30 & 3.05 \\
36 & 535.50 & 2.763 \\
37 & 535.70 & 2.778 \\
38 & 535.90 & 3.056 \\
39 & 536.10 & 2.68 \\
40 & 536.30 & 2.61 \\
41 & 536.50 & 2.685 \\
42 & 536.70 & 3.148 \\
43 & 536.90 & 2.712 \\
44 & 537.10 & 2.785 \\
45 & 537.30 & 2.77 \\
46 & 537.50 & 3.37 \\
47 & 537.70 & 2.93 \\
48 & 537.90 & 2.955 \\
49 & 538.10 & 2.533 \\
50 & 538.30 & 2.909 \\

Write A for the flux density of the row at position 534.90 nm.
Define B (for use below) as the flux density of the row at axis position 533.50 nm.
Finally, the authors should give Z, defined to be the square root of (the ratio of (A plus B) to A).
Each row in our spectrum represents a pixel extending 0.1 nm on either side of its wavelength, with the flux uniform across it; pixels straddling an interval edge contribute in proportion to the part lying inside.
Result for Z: 1.46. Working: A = 2.751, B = 3.11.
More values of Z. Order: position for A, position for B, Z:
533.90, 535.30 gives 1.44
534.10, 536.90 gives 1.40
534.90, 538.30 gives 1.43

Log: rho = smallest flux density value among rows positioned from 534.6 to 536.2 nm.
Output 2.68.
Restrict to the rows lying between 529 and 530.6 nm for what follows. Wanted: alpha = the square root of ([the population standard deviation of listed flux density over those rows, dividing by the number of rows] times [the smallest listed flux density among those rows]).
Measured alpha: 0.63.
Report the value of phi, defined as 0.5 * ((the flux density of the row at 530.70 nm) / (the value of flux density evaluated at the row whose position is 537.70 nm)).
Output 0.47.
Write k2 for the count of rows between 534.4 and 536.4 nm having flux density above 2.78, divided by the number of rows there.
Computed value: 0.3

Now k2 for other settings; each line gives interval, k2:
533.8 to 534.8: 0.6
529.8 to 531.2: 0.6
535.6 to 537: 0.3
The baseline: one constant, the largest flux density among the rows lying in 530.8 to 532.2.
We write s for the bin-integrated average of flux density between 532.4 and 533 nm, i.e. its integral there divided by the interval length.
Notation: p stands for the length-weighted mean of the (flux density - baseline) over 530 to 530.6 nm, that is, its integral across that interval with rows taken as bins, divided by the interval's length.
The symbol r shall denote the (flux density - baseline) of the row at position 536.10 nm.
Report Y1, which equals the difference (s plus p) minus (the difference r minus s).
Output 6.6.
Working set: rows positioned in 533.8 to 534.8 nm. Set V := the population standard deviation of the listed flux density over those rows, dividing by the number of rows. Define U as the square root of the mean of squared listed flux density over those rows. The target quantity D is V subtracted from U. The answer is 2.68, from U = 2.78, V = 0.09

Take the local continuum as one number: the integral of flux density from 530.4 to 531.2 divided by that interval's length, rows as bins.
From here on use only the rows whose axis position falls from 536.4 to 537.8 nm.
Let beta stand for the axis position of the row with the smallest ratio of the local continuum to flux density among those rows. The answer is 537.50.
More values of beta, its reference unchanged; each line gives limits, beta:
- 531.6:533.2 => 532.90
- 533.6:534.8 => 533.70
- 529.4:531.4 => 530.50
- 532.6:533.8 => 532.90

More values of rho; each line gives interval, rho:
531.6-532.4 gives 2.637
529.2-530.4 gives 2.611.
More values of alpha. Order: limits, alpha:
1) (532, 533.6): 0.76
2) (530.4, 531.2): 0.59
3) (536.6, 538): 0.77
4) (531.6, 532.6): 0.69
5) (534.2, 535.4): 0.61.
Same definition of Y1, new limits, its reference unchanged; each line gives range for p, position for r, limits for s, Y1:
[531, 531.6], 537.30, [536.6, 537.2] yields 5.8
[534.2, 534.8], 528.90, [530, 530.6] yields 5.7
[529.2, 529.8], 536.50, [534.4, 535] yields 5.7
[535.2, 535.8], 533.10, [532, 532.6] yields 5.5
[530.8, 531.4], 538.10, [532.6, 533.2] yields 6.8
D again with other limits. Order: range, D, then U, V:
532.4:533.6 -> 3.02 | 3.14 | 0.12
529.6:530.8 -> 2.65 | 2.80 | 0.15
